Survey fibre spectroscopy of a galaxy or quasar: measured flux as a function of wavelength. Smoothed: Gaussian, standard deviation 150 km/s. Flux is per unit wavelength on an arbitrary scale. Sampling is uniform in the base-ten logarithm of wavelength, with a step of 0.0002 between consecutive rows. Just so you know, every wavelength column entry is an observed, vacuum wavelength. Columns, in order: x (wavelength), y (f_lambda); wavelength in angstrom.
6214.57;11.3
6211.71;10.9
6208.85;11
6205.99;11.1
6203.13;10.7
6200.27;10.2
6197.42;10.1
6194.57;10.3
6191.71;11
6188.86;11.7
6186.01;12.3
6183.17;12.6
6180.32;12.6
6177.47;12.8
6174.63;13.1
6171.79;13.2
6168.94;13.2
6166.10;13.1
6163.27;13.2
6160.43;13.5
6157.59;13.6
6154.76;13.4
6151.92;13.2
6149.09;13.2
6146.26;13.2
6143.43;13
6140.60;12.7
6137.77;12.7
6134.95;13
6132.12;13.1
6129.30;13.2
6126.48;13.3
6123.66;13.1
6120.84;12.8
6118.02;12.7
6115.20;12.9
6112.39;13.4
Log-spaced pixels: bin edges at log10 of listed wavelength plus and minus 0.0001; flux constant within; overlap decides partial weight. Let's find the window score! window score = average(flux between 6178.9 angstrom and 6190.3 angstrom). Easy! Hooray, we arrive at 12.3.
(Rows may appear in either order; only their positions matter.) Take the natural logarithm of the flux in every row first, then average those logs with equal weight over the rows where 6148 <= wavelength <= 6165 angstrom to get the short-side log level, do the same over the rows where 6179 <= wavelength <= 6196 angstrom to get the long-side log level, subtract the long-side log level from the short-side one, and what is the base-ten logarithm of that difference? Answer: -0.88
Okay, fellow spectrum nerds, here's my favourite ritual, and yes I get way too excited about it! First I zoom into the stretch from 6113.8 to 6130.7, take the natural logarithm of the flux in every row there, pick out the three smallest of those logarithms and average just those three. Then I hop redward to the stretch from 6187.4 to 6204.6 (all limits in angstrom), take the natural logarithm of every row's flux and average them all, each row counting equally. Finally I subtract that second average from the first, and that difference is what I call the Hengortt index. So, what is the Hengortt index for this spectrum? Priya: 0.184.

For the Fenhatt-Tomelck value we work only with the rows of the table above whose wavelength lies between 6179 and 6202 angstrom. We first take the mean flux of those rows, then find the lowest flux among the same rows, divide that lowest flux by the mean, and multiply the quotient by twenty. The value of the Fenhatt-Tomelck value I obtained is 17.8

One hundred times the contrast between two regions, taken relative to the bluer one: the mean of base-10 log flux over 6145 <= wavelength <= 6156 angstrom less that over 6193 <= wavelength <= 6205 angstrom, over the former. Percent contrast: 10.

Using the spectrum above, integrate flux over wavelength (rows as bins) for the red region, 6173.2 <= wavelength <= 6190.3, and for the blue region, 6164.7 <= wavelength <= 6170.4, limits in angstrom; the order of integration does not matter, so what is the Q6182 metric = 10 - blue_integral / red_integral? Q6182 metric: 9.7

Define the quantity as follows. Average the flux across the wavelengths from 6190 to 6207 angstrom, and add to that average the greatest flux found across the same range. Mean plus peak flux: 21.7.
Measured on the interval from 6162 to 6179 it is 26.3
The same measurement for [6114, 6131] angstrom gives 26.3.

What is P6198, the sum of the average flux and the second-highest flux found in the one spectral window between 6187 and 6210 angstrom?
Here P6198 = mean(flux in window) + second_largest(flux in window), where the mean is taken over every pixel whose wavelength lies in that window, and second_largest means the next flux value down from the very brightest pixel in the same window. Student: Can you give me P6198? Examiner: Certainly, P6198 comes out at 21.9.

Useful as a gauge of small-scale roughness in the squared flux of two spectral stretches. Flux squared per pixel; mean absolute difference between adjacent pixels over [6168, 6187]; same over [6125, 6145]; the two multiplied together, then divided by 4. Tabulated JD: 4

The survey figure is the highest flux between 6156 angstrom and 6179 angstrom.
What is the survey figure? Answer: 13.6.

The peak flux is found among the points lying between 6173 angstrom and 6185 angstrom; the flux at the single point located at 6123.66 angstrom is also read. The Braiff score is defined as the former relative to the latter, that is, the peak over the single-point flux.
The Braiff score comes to 1.00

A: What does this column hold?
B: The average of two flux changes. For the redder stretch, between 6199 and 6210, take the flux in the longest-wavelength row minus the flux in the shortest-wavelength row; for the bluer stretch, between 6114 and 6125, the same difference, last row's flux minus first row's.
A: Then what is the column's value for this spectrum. 0.5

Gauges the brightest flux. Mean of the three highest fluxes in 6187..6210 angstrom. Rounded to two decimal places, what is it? 11.27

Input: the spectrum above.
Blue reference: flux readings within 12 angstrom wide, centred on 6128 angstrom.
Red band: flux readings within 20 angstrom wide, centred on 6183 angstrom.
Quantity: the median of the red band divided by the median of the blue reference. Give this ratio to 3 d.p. 0.958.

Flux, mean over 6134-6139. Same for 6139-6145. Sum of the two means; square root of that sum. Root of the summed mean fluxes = 5.07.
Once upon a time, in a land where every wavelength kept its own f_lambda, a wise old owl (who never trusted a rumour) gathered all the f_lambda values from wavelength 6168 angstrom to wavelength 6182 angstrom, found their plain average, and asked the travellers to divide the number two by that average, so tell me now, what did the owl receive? 0.154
